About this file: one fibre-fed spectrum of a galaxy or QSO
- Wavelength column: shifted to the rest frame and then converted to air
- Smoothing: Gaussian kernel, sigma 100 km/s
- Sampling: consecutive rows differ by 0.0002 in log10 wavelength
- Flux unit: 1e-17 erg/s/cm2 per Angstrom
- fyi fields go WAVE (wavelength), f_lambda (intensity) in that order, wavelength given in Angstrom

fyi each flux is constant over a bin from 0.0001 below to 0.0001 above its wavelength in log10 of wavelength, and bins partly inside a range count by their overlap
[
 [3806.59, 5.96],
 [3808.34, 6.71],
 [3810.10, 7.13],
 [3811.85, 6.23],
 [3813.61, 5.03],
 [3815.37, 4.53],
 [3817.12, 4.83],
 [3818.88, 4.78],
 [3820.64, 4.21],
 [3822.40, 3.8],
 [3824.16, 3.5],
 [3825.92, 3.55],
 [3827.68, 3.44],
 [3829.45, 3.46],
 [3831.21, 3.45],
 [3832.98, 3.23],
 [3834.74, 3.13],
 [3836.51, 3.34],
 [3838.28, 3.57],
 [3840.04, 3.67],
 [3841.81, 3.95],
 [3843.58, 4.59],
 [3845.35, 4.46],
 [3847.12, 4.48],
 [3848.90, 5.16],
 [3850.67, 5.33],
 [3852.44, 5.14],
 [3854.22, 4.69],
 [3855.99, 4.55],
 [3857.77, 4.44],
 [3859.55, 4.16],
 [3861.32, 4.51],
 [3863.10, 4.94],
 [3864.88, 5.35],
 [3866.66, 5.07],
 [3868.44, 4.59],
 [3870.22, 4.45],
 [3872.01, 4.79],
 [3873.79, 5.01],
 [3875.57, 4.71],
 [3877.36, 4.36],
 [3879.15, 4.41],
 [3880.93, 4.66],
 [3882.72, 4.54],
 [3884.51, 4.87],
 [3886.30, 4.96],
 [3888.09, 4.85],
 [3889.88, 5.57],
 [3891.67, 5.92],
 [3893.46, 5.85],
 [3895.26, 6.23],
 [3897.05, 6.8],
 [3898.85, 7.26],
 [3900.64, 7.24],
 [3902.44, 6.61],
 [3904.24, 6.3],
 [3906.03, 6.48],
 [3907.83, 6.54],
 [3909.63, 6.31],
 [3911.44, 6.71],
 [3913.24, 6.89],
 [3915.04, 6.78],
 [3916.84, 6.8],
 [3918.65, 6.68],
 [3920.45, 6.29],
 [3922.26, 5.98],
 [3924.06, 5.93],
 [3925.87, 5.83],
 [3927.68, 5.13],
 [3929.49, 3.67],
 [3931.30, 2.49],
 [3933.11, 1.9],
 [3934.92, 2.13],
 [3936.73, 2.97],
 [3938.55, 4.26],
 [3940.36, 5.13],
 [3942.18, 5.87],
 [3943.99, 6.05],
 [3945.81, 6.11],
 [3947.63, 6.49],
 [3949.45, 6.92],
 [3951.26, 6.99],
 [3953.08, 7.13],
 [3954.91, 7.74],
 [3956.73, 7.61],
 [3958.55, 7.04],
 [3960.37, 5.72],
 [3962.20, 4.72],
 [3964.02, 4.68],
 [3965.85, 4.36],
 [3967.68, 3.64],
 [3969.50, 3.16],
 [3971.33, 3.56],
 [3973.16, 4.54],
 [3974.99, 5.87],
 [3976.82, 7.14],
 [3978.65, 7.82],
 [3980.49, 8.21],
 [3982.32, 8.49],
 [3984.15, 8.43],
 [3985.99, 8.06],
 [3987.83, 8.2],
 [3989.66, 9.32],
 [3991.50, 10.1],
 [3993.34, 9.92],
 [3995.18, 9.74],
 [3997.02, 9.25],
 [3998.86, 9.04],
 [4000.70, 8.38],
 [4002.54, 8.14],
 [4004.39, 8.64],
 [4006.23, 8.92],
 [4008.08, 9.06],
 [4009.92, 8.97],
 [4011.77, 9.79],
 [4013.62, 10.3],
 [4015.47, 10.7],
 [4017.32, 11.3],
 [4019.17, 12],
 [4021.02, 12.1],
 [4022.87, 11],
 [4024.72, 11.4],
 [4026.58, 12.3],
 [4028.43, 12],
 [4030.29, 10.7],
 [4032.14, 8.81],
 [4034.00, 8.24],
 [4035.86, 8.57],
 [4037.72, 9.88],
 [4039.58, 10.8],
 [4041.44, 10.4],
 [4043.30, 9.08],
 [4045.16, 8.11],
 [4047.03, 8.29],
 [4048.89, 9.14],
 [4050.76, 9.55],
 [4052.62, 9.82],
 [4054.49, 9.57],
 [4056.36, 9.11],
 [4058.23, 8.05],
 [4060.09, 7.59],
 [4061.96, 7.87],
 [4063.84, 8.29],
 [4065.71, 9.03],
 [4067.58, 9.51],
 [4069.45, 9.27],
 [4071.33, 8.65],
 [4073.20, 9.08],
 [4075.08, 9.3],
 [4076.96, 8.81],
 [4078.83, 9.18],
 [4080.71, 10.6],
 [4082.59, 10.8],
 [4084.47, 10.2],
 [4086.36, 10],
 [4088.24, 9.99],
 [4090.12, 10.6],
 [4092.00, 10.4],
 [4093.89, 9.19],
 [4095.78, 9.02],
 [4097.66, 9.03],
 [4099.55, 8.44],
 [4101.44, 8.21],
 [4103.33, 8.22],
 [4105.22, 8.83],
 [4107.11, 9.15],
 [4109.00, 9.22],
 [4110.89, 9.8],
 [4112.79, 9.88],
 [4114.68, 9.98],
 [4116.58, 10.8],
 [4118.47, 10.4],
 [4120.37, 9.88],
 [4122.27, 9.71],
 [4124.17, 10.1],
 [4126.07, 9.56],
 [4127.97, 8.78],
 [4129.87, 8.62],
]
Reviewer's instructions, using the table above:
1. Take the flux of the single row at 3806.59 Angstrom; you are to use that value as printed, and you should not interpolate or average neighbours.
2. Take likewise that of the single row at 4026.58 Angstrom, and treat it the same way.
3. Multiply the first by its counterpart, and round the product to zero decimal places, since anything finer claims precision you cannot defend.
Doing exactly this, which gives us 73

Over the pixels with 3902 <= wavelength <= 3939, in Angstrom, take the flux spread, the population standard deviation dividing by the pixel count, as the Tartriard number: 1.7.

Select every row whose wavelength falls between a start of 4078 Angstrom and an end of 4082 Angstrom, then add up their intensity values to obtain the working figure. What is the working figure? 19.8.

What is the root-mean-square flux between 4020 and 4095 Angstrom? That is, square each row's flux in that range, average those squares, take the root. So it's 10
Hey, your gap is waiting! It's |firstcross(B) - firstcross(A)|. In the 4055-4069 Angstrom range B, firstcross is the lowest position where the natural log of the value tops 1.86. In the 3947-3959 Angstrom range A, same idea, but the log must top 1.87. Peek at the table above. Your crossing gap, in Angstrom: 108.7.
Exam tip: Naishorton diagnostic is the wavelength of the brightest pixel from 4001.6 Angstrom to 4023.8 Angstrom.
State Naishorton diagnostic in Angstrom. 4021.02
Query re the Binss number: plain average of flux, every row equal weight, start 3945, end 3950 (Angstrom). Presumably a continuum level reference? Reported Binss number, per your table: 6.5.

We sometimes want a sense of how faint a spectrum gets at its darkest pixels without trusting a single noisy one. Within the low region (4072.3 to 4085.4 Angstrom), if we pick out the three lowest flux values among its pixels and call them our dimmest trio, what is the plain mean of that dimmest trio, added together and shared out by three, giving 9.0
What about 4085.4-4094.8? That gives 9.7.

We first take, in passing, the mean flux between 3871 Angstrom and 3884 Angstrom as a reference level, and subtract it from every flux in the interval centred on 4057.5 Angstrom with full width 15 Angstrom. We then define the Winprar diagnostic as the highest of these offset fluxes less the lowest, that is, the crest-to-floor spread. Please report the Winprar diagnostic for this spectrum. 2.2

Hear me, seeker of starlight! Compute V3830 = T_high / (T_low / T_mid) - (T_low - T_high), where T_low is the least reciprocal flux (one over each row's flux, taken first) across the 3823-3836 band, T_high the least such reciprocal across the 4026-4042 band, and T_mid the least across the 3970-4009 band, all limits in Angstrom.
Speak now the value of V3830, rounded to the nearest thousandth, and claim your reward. -0.172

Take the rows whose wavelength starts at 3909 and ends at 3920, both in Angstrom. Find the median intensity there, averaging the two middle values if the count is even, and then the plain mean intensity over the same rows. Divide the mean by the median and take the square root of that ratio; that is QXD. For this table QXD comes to 0.996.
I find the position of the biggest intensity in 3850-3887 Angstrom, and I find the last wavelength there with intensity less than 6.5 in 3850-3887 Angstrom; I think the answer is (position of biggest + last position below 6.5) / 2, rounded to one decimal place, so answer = 3875.6 Angstrom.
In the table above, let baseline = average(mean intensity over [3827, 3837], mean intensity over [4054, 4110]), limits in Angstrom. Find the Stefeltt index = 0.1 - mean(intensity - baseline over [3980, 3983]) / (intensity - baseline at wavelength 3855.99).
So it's 1.3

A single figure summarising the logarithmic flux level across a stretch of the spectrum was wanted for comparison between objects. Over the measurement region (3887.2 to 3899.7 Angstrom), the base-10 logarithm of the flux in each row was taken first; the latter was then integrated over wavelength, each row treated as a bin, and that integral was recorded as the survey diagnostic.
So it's 10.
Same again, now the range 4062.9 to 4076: 13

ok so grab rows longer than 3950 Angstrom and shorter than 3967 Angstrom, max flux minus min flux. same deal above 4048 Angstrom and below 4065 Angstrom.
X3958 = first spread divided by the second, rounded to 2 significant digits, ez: 1.5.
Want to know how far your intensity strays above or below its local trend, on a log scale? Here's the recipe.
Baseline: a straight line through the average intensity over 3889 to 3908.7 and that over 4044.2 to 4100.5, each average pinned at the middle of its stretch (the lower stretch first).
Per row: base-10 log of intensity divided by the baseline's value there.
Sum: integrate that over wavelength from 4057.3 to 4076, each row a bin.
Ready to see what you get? 0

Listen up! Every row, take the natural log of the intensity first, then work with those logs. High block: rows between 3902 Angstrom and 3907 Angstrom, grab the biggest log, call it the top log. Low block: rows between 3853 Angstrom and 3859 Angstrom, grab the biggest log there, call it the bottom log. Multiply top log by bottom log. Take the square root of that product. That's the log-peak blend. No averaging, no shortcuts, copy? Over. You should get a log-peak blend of 1.7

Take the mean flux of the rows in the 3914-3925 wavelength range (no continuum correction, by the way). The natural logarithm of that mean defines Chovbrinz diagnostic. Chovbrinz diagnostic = 1.86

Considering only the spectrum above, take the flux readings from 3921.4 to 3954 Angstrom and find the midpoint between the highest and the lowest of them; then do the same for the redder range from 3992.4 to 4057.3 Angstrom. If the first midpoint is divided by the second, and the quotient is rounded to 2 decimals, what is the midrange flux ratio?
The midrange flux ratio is 0.44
